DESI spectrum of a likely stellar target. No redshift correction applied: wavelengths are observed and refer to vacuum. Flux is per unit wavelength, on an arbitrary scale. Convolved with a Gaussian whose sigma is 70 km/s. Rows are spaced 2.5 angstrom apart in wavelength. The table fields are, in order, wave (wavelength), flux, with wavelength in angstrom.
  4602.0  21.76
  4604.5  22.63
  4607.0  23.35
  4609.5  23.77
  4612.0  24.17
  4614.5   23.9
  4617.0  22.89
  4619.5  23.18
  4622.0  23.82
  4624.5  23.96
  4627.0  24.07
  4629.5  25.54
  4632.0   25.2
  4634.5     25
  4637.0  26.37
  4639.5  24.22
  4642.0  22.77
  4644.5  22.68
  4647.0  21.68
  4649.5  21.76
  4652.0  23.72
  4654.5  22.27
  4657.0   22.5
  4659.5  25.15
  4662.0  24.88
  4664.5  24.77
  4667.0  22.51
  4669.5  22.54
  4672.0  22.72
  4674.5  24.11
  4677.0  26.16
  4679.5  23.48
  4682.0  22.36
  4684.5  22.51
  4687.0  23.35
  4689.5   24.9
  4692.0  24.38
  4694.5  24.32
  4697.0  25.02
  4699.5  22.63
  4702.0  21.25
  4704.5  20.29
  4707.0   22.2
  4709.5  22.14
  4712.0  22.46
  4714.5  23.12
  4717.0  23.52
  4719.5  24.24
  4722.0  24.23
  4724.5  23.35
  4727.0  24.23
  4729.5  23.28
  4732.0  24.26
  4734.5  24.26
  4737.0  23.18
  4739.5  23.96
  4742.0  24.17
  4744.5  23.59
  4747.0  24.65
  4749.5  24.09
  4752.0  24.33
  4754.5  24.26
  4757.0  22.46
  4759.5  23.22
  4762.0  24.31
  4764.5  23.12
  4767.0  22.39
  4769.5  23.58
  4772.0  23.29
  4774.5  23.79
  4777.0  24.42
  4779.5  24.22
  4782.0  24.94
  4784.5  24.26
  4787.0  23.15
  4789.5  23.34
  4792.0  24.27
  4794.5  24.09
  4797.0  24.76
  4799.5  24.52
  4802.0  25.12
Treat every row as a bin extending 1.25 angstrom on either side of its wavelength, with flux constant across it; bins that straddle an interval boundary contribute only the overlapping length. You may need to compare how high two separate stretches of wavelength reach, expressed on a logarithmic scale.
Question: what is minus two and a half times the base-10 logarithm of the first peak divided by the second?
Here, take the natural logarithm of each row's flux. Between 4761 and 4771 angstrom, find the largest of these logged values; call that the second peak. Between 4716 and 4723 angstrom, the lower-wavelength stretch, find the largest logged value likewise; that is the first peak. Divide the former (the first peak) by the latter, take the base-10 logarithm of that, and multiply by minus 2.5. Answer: 0.001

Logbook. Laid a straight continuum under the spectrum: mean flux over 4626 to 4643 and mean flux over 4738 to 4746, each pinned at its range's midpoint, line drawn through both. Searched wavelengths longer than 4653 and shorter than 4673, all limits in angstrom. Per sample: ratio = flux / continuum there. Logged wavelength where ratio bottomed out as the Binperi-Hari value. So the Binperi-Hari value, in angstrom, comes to 4654.5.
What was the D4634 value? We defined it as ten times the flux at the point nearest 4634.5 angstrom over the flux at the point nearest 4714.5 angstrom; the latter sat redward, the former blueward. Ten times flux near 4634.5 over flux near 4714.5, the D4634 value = 10.8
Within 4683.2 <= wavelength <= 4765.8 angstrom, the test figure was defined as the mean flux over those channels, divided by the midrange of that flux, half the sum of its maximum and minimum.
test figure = 1.037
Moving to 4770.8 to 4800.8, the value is 1.002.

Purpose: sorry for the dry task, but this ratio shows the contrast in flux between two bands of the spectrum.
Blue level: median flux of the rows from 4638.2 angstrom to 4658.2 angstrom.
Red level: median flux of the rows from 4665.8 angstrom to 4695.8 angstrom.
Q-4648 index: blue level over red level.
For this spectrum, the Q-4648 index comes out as 0.96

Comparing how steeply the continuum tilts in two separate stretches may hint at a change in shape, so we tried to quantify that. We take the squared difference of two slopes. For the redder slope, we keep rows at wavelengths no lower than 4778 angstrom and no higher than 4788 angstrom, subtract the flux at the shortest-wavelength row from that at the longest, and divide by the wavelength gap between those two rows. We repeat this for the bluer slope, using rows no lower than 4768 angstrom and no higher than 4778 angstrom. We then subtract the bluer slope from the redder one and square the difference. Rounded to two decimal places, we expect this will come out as 0.06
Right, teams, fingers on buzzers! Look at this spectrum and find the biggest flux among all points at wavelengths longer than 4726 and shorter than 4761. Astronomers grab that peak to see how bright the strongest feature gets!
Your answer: 24.65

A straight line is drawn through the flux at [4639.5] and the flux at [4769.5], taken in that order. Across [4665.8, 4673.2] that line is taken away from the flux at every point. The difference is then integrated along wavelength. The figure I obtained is -11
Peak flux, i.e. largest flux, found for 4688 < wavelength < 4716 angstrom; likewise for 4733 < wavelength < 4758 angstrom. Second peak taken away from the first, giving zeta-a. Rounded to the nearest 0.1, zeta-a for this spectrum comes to 0.4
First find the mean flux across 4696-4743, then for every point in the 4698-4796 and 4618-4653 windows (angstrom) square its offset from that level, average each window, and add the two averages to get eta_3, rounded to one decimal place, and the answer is 3.1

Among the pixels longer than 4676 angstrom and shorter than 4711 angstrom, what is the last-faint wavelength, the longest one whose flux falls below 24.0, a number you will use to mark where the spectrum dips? 4709.5 angstrom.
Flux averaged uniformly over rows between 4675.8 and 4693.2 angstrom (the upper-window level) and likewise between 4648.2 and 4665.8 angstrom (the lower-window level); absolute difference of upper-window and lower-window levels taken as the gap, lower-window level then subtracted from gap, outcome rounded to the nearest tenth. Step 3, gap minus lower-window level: -23.3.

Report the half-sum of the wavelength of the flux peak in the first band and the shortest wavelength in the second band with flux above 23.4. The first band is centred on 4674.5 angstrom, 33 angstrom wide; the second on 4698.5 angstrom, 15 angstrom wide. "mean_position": 4684.5 angstrom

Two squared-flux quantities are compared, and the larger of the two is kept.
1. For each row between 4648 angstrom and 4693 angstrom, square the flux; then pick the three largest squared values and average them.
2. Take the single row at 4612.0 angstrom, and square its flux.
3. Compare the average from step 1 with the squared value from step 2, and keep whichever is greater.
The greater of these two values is 646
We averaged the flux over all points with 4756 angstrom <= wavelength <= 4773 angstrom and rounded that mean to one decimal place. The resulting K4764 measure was 23.2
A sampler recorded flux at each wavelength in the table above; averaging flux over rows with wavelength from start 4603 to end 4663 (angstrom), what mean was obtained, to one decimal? 23.7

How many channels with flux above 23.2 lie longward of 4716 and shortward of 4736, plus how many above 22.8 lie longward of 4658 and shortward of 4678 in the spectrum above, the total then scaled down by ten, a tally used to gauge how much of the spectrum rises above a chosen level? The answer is 1.30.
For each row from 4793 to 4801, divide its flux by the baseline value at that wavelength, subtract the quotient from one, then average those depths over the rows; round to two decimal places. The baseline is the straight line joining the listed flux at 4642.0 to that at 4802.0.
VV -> 0.02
